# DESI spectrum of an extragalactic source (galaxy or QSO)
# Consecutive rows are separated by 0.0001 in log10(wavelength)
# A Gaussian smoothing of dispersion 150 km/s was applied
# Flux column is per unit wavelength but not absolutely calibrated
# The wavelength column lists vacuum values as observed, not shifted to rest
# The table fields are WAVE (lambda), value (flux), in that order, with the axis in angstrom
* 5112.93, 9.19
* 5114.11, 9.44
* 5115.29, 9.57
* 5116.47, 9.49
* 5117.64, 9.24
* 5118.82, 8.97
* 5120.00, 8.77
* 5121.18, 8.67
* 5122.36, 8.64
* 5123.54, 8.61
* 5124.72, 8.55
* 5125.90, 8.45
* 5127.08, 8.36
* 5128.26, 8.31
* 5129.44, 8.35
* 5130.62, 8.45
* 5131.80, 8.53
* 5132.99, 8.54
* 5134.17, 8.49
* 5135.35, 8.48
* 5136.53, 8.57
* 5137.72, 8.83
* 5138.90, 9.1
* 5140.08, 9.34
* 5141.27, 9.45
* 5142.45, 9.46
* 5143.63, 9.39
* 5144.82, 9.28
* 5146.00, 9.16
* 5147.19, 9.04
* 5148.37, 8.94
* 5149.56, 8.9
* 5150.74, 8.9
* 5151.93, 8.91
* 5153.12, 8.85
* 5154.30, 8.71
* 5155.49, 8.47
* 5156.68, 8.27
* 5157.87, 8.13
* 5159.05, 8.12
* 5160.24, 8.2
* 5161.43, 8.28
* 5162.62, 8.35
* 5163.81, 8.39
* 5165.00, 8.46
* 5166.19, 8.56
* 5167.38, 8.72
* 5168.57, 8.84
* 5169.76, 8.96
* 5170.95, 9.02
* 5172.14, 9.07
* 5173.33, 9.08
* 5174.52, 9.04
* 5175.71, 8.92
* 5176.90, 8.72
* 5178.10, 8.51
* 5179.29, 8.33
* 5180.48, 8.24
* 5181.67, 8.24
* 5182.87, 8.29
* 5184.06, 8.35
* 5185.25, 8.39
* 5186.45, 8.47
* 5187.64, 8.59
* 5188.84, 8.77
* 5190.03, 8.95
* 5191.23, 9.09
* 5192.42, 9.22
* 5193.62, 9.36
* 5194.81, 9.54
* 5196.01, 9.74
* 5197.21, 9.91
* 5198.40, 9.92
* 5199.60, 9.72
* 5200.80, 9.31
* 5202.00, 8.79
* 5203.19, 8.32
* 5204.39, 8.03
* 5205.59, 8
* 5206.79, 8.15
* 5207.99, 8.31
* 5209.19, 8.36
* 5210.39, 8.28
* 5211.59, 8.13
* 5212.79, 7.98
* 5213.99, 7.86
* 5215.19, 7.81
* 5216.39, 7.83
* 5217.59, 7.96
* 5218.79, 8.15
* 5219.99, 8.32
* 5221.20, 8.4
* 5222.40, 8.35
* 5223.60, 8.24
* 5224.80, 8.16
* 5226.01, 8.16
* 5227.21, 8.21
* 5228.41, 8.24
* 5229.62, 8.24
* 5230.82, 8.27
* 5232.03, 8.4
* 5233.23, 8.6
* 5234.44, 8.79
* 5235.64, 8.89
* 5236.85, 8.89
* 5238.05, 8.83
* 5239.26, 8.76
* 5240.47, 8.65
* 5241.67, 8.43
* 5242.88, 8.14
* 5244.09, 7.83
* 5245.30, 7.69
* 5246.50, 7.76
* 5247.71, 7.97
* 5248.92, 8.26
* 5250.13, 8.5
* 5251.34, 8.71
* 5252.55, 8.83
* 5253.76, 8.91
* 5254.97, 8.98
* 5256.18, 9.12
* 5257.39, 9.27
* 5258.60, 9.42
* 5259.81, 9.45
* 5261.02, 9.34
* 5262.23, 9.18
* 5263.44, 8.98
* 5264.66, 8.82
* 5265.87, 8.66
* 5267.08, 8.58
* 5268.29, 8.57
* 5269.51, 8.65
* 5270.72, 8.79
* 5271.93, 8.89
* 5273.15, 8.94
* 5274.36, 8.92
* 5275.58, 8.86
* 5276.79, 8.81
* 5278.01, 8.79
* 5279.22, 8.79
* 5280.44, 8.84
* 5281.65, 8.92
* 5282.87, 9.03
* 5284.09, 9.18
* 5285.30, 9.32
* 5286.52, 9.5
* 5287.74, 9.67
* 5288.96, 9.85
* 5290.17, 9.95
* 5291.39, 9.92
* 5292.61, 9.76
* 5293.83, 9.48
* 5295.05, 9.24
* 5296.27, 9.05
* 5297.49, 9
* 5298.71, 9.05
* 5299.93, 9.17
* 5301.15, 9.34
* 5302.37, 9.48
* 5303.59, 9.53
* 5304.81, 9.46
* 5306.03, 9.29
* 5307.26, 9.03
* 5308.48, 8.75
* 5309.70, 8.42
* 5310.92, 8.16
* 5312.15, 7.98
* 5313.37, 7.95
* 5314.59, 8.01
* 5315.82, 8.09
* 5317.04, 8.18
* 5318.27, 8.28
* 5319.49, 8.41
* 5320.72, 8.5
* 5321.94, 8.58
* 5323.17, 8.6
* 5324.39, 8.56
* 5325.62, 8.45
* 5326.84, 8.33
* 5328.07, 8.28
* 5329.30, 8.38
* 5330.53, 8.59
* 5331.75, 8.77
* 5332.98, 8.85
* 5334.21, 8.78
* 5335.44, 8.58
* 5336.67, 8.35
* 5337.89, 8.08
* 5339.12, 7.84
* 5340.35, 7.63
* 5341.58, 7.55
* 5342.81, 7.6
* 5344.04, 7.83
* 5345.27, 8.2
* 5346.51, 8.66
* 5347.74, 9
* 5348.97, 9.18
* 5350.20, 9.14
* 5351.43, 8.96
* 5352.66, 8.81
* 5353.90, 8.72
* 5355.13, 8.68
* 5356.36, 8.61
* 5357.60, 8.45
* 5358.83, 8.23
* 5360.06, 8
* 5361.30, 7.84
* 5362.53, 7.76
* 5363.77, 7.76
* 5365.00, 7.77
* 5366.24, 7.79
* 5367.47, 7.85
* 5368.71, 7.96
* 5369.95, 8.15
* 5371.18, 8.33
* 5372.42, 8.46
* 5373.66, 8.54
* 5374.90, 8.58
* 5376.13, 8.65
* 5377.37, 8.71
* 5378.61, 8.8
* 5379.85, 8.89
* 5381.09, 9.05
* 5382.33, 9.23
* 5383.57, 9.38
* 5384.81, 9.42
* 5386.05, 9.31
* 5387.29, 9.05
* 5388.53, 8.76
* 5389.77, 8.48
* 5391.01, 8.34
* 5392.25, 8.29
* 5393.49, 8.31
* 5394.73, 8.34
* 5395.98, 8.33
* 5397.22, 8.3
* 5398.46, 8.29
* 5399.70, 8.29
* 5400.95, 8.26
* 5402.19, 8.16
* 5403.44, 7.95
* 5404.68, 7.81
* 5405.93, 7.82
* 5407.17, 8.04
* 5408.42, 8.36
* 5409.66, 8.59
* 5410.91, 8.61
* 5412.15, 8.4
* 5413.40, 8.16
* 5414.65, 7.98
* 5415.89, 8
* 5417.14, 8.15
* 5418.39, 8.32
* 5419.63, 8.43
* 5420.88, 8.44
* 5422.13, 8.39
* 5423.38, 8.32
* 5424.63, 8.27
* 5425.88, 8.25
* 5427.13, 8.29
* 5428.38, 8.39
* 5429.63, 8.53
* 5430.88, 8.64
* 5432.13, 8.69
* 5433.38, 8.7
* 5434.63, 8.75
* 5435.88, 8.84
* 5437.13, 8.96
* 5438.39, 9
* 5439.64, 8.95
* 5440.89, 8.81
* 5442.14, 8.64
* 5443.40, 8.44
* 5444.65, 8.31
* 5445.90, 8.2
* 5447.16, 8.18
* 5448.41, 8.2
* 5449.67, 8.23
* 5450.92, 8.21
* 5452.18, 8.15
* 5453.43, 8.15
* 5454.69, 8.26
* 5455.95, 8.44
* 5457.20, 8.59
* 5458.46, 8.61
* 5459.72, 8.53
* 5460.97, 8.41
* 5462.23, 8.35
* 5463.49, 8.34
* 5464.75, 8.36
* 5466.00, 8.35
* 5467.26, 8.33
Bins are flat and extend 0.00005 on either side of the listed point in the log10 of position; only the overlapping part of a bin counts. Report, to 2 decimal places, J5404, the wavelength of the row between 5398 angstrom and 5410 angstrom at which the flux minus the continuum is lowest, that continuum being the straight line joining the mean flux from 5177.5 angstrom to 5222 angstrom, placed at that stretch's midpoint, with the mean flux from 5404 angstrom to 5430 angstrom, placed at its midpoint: 5404.68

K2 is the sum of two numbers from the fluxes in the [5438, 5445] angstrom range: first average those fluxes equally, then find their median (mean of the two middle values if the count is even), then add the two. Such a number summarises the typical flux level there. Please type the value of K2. 17.4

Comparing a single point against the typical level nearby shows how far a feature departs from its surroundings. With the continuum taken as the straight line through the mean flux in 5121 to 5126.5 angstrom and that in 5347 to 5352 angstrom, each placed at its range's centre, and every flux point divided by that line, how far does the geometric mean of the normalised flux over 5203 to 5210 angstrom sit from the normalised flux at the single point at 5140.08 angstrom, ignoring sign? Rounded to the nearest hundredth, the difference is 0.15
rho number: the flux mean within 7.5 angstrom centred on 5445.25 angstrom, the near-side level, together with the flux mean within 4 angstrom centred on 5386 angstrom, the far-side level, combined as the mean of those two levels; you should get 8.79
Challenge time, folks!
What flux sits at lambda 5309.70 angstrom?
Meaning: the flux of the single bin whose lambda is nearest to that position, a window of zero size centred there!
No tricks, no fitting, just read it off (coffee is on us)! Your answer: 8.42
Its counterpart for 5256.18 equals 9.12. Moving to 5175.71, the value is 8.92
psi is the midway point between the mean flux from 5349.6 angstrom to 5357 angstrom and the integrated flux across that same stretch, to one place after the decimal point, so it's 37.0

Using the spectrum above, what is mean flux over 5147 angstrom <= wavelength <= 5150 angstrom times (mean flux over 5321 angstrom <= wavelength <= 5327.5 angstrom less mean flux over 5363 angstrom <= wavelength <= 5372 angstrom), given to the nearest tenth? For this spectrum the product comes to 5.0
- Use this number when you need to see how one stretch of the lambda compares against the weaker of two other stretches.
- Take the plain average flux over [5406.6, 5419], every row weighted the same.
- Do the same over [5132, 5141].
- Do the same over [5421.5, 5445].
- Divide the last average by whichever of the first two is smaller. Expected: 1.04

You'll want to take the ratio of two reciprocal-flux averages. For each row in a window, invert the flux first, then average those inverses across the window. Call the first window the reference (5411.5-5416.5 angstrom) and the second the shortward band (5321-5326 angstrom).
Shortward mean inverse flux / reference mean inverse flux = 0.95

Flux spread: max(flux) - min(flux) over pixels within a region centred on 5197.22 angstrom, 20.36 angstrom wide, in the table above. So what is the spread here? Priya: 1.9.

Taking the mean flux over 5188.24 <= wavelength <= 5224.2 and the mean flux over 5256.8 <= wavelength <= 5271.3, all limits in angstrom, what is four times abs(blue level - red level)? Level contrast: 1.4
